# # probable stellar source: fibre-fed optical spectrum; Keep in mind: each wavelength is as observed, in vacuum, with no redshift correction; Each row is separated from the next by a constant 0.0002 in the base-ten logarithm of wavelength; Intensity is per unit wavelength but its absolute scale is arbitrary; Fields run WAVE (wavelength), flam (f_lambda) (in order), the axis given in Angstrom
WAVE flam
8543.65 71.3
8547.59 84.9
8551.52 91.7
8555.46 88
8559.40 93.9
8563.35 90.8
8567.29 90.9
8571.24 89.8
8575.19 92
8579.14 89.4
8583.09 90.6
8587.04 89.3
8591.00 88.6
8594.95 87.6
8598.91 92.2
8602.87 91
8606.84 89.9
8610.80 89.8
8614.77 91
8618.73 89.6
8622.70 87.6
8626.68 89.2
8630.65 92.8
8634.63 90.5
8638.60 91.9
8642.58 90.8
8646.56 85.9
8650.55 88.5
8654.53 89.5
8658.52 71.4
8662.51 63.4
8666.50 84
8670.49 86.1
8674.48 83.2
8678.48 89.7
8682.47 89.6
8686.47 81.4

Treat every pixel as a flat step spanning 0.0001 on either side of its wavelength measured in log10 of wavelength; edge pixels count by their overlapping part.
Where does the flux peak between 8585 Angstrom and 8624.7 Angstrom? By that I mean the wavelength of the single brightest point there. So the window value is 8598.91 Angstrom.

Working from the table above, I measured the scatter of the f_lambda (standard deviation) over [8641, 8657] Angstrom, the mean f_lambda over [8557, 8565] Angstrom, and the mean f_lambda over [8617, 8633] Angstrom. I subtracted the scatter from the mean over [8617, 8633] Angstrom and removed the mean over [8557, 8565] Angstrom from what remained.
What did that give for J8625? -4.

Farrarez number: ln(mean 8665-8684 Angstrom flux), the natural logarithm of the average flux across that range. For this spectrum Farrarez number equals 4.46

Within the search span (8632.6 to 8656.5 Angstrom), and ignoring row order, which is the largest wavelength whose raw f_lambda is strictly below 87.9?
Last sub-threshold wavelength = 8646.56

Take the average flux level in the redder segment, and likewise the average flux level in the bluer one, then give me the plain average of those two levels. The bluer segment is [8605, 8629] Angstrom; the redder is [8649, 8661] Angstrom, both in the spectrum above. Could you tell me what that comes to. 86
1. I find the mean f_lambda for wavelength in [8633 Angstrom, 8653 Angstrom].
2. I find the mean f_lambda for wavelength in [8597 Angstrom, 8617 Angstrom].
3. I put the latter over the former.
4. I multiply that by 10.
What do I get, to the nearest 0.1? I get 10.1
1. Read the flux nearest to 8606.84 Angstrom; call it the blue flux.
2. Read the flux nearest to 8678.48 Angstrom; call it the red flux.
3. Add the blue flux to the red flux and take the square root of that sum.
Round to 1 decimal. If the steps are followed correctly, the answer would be 13.4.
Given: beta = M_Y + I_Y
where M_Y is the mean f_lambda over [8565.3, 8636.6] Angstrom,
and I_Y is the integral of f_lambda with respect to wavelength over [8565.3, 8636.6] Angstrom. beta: 6514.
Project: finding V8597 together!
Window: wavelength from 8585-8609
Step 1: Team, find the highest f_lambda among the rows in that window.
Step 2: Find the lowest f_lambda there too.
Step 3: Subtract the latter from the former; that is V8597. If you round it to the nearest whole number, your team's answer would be 5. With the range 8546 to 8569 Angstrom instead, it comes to 9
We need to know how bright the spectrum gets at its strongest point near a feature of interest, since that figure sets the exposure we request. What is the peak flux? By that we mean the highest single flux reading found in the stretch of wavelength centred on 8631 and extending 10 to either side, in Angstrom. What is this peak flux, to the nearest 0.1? 92.8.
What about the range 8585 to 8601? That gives 92.2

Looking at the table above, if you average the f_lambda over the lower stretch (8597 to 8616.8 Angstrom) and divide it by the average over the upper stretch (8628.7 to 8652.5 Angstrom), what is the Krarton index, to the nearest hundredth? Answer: 1.01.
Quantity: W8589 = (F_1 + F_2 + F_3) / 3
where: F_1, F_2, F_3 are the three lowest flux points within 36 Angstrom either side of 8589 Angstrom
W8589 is 88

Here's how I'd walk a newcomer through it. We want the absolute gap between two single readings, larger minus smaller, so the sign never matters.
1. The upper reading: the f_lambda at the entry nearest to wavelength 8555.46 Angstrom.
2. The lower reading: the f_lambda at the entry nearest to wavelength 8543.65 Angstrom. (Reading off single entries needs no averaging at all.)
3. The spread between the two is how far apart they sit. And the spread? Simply 17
